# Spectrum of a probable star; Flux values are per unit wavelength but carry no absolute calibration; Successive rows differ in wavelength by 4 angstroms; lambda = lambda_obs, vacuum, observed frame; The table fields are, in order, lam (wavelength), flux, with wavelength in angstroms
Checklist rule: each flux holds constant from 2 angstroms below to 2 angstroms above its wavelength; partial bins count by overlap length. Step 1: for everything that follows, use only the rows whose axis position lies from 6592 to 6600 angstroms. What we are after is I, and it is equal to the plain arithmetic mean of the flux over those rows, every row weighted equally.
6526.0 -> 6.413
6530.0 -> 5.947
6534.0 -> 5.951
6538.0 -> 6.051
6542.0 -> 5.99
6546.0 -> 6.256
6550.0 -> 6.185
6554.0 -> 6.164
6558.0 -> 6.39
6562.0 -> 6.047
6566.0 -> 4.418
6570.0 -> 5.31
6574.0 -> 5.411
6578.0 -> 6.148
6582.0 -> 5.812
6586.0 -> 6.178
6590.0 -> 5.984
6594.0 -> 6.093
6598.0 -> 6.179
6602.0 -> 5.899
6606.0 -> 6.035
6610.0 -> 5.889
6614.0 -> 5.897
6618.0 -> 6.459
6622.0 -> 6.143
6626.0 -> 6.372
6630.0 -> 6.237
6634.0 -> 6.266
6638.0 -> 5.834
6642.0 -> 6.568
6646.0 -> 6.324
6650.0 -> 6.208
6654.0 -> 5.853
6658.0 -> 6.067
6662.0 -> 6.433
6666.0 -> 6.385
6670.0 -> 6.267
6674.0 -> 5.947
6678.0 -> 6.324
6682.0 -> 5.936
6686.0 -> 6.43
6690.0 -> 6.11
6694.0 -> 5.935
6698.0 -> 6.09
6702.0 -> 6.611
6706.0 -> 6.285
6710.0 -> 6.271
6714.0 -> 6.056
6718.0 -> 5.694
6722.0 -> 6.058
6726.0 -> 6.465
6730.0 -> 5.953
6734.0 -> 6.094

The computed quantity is 6.14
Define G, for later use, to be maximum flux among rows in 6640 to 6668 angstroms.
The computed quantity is 6.568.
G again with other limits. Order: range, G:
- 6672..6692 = 6.43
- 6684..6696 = 6.43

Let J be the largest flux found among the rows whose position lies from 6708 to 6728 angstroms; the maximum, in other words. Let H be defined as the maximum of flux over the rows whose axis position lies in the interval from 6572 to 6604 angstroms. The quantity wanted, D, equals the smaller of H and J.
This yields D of 6.18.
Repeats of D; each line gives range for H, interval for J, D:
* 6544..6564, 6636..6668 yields 6.39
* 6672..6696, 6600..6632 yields 6.43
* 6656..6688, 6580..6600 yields 6.18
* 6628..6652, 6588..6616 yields 6.18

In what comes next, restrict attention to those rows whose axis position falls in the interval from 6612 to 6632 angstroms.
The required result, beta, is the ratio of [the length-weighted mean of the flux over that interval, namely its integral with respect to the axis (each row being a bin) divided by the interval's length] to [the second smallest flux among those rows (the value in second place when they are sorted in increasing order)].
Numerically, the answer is 1.01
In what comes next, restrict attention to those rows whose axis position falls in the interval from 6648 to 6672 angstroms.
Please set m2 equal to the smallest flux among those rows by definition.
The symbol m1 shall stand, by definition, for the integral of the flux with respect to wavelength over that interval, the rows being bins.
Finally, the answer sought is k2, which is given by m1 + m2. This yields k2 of 155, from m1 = 149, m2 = 5.853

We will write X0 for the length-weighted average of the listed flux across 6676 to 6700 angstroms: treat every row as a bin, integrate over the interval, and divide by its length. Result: 6.14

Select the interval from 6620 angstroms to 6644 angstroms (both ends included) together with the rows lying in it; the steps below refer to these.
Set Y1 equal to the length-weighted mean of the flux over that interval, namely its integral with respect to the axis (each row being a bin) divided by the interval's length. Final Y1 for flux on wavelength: 6.24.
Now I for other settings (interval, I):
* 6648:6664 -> 6.14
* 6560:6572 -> 5.26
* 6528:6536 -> 5.95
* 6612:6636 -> 6.23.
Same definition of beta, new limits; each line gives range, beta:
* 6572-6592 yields 1.02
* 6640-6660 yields 1.02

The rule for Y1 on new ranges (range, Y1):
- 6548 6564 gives 6.20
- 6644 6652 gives 6.27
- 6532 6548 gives 6.06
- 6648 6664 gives 6.14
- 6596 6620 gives 6.06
